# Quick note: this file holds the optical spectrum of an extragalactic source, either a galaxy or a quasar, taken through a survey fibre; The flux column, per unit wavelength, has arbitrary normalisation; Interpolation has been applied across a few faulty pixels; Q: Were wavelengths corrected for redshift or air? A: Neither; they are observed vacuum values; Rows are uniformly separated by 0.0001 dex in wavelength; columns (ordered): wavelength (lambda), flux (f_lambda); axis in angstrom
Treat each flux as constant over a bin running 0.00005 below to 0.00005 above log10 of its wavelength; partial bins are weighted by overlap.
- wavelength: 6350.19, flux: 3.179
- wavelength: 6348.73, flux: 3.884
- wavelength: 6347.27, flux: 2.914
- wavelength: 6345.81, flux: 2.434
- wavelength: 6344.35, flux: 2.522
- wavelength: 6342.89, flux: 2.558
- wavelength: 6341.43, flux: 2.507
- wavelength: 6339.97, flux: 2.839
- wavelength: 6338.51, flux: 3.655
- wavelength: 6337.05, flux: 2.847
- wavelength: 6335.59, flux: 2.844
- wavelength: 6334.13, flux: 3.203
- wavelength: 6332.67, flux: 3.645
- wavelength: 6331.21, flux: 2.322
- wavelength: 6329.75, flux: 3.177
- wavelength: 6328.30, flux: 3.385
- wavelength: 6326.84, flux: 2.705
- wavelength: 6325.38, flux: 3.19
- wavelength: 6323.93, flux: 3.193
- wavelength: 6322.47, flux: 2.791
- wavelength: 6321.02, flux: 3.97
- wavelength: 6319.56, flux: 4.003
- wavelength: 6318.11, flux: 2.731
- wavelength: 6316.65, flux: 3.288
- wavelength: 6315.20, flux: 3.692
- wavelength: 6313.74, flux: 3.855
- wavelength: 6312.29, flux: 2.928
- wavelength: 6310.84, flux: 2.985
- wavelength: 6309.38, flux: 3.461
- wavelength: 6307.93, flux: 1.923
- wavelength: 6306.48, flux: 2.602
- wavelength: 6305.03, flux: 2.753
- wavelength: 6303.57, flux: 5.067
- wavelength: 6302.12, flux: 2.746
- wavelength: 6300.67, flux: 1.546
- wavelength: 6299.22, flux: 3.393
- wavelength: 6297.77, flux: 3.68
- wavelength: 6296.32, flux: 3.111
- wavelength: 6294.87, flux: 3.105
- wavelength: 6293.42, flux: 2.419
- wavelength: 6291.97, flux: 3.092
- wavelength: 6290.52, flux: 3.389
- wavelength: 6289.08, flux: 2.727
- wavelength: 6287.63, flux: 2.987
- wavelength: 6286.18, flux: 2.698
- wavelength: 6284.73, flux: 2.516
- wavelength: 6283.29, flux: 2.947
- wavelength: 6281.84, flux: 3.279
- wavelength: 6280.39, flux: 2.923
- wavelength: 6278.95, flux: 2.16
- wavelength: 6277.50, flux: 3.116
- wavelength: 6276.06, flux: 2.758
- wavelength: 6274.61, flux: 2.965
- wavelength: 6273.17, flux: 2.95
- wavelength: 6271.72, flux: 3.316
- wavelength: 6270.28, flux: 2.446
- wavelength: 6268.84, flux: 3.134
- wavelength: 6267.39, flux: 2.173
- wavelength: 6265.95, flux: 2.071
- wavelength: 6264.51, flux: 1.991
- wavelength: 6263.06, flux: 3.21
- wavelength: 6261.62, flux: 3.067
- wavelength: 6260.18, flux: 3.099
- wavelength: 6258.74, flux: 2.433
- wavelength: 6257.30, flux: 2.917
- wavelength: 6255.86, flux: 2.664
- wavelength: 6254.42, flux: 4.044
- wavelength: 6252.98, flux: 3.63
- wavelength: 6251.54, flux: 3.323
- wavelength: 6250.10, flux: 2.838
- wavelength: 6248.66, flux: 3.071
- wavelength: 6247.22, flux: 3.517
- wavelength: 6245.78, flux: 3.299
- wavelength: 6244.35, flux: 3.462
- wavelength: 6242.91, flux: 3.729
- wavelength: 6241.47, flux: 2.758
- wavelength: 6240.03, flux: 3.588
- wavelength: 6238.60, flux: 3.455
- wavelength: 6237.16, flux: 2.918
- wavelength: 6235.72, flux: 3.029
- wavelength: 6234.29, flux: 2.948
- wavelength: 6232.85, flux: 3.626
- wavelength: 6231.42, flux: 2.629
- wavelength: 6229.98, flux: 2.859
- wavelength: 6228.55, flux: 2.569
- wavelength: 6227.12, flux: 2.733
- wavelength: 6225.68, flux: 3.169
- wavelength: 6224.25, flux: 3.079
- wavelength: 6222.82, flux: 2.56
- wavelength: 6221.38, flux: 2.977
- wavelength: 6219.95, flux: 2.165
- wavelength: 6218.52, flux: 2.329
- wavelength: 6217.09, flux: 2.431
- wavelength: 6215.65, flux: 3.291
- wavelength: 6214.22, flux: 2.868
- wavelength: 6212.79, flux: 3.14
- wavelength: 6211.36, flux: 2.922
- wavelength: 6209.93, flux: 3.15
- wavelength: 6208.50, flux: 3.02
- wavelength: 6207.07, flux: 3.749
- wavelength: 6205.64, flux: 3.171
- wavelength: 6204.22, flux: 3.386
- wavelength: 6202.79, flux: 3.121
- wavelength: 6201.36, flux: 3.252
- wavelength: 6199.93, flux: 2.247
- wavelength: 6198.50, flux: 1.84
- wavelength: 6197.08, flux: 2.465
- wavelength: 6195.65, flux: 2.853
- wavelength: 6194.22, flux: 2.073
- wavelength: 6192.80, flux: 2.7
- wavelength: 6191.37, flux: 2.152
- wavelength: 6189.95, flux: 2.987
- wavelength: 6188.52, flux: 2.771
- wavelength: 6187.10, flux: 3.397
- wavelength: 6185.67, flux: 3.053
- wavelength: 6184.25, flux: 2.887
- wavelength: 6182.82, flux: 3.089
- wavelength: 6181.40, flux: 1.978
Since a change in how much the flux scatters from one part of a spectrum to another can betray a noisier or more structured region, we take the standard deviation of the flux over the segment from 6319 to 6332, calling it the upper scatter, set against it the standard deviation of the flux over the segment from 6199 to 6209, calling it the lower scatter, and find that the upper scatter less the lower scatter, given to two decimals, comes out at 0.10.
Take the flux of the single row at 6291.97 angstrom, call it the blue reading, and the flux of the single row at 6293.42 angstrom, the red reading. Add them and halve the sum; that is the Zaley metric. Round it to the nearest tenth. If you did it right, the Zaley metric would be 2.8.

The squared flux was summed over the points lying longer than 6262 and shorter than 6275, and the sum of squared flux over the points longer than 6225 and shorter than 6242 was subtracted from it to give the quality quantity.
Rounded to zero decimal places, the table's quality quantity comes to -44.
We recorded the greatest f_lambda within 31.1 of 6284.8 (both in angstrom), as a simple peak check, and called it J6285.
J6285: 5.067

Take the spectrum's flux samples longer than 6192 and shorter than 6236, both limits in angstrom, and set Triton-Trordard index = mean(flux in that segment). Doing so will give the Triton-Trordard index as 2.85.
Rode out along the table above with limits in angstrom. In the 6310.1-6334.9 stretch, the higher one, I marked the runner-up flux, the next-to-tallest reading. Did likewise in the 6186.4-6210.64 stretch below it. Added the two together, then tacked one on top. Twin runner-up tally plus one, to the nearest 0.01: 8.37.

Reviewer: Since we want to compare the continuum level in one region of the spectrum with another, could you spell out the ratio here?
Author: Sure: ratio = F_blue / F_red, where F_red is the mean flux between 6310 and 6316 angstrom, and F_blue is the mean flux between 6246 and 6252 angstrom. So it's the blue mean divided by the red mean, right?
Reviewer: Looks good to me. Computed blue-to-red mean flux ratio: 0.95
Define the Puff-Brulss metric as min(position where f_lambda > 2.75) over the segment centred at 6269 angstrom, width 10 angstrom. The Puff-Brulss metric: 6268.84 angstrom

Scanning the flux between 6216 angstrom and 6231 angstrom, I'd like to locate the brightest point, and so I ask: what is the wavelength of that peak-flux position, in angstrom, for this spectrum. 6225.68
